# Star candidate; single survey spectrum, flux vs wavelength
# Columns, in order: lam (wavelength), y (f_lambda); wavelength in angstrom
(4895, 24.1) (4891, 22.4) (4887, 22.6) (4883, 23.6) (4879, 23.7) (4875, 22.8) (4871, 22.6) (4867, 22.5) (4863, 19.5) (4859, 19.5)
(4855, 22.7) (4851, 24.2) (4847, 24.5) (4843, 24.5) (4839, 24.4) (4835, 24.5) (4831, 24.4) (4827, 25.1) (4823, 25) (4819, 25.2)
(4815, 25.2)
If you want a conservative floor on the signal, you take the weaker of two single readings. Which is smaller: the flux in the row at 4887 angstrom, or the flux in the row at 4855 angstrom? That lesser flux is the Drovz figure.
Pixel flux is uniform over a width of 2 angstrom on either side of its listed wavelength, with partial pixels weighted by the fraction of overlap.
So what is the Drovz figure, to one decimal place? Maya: 22.6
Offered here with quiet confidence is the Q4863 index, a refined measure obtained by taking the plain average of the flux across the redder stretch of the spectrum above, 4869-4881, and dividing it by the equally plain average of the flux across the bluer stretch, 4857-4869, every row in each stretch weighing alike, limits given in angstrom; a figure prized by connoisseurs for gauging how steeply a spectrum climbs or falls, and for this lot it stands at 1.12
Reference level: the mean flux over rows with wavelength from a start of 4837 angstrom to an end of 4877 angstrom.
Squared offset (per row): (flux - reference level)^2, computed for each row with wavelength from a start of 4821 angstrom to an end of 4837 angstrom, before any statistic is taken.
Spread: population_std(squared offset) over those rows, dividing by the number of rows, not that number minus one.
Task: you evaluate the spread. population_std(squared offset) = 1.2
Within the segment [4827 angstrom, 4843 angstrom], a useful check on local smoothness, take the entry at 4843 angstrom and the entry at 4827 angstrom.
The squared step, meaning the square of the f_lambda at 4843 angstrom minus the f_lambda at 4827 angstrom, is 0.4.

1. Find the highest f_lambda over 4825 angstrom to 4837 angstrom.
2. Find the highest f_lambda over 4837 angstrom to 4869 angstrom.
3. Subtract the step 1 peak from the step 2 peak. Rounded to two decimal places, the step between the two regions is -0.60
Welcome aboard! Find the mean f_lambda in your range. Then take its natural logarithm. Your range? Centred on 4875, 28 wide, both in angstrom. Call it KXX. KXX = 3.11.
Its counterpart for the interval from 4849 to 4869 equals 3.08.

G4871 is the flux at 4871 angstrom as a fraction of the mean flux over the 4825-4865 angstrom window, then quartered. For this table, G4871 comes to 0.242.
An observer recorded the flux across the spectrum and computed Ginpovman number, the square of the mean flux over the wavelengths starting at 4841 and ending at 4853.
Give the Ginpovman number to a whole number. 595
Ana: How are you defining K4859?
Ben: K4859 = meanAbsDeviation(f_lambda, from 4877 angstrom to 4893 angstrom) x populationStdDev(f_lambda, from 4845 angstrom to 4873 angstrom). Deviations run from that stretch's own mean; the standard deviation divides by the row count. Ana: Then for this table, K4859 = 1.1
